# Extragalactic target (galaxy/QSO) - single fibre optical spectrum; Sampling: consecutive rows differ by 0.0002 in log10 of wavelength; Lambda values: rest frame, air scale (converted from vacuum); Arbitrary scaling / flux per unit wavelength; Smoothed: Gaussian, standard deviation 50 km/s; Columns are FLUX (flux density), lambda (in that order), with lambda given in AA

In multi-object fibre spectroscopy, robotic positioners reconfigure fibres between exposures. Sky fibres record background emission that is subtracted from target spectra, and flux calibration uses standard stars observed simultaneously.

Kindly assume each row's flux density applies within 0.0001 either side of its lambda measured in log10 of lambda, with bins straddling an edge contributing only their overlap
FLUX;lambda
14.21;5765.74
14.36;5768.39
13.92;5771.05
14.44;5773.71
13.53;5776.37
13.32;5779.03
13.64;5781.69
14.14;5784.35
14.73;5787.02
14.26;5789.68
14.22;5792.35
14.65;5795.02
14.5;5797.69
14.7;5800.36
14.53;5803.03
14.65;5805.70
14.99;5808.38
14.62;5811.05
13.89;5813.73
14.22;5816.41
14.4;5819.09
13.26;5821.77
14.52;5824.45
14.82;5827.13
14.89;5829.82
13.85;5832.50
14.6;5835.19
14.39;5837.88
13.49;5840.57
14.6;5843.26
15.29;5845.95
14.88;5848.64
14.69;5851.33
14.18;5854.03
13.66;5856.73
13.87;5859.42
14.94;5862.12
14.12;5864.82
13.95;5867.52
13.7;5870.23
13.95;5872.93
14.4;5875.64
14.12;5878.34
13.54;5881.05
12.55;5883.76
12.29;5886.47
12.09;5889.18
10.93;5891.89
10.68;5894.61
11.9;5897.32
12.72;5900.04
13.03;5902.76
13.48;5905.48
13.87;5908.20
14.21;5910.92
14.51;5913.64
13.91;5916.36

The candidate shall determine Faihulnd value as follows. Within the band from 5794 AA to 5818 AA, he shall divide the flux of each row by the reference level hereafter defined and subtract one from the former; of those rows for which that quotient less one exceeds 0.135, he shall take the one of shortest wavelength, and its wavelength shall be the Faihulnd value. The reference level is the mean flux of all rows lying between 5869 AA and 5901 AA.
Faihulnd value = 5795.02 AA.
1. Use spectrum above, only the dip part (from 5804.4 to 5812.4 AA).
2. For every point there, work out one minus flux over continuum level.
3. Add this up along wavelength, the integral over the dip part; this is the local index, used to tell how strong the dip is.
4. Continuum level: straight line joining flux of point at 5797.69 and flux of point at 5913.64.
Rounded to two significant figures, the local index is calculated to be -0.14 AA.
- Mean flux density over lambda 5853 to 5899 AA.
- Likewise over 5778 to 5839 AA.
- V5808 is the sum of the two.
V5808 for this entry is 27.6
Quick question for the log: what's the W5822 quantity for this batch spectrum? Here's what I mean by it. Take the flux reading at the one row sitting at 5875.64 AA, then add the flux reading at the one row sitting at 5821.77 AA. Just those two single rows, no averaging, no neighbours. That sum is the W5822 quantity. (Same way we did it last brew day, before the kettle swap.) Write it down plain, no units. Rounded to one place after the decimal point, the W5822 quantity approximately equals 27.7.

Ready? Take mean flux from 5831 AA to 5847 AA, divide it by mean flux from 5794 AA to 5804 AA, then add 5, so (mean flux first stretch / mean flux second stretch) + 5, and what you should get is 5.98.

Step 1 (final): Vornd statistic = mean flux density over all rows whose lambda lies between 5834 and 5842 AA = 14.2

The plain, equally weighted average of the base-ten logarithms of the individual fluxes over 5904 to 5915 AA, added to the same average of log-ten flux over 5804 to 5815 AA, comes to 2.31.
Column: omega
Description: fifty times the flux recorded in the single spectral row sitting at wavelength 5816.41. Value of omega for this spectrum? 711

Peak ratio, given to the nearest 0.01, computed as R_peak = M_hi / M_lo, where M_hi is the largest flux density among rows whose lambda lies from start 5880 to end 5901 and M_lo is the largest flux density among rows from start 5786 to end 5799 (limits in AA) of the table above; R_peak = 0.92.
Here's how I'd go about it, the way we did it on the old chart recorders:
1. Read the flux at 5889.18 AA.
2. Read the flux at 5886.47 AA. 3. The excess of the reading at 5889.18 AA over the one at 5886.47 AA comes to -0.2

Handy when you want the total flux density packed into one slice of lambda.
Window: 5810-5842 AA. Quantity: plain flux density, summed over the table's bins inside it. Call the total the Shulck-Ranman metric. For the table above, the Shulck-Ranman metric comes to 171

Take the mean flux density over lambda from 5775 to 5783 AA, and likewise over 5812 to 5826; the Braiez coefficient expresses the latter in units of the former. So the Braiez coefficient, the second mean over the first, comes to 1.04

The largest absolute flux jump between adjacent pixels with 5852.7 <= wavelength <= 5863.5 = 1.1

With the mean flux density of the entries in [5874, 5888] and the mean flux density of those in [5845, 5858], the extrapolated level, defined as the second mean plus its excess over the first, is 15.7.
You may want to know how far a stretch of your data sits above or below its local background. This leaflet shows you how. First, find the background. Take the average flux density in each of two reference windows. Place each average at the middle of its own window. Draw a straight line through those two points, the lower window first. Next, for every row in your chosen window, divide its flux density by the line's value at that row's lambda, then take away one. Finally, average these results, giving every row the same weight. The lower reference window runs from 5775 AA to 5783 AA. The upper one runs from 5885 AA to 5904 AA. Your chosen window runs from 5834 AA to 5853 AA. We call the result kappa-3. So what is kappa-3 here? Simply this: 0.15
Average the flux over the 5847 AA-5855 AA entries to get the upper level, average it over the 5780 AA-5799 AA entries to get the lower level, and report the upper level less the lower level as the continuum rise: 0.3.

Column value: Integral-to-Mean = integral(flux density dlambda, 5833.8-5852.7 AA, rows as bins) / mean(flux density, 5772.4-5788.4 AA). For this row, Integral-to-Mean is 20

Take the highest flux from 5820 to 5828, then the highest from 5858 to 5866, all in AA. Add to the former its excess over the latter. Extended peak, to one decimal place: 14.7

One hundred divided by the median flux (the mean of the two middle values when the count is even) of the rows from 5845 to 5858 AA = 6.8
